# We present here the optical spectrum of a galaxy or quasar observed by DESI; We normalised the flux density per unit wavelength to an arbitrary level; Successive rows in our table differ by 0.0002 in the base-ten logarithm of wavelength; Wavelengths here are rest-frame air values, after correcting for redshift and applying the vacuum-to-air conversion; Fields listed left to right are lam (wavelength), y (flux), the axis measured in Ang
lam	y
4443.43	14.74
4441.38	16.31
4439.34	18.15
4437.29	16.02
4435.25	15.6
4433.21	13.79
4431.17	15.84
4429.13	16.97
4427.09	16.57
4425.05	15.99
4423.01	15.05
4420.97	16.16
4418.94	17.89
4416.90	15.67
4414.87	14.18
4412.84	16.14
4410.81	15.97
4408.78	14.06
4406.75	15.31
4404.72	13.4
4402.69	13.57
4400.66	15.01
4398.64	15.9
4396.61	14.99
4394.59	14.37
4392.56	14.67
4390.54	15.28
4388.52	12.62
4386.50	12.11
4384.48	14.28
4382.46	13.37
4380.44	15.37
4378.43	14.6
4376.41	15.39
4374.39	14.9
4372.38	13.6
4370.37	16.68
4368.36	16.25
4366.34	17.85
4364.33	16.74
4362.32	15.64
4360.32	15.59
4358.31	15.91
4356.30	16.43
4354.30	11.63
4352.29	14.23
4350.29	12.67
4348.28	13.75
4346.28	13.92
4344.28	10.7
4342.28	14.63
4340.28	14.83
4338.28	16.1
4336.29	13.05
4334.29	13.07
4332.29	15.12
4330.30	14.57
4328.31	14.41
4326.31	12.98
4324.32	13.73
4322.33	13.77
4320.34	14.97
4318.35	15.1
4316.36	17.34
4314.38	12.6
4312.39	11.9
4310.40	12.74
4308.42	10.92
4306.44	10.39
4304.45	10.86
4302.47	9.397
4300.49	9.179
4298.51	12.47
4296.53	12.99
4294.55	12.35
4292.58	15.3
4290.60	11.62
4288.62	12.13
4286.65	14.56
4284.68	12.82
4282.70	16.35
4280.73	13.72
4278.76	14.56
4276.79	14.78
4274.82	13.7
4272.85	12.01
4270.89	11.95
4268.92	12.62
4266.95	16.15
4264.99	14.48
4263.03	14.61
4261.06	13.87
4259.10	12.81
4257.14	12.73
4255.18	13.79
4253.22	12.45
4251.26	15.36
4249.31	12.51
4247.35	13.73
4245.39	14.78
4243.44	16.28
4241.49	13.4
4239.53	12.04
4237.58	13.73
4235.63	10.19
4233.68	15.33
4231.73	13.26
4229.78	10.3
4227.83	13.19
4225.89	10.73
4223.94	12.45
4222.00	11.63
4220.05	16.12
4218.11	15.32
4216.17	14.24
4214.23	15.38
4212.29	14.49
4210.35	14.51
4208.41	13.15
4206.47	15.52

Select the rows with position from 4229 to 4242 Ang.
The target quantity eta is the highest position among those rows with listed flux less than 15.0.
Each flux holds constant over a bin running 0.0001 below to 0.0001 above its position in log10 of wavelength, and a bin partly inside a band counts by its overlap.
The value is 4241.49 Ang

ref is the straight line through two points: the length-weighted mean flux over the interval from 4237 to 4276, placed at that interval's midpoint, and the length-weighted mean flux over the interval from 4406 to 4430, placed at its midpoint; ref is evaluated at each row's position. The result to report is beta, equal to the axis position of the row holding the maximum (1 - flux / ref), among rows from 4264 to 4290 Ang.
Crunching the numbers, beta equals 4288.62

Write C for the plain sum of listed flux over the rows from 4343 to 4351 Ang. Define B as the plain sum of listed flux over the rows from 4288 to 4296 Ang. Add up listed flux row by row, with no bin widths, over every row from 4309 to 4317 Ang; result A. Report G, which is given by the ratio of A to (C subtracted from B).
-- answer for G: 152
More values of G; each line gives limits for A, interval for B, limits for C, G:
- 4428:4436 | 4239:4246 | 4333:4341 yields -113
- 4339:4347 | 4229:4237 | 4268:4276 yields -45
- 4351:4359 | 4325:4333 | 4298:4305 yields 4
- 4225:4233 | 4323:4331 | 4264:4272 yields 97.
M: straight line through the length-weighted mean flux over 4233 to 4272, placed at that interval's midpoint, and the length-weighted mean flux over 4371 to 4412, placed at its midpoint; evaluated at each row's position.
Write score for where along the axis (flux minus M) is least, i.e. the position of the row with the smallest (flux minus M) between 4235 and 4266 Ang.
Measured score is 4235.63 Ang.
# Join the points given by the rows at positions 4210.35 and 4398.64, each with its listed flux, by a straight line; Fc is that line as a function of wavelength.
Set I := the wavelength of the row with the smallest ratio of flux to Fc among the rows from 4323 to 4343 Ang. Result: 4326.31 Ang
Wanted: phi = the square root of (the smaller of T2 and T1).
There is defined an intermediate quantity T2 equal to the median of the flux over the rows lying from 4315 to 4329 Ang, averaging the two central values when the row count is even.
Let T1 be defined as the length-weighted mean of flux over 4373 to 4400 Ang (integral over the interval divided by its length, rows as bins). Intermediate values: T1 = 14.4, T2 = 14.4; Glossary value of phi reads 3.80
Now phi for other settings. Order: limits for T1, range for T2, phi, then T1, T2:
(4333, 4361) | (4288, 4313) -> 3.45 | 14.0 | 11.9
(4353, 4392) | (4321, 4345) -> 3.75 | 15.0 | 14.1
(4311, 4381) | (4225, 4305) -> 3.63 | 14.6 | 13.2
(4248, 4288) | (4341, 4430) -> 3.71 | 13.8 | 15.0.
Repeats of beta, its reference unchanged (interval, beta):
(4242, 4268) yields 4253.22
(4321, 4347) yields 4344.28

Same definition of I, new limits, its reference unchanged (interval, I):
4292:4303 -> 4300.49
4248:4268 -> 4253.22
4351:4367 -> 4354.30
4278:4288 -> 4284.68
